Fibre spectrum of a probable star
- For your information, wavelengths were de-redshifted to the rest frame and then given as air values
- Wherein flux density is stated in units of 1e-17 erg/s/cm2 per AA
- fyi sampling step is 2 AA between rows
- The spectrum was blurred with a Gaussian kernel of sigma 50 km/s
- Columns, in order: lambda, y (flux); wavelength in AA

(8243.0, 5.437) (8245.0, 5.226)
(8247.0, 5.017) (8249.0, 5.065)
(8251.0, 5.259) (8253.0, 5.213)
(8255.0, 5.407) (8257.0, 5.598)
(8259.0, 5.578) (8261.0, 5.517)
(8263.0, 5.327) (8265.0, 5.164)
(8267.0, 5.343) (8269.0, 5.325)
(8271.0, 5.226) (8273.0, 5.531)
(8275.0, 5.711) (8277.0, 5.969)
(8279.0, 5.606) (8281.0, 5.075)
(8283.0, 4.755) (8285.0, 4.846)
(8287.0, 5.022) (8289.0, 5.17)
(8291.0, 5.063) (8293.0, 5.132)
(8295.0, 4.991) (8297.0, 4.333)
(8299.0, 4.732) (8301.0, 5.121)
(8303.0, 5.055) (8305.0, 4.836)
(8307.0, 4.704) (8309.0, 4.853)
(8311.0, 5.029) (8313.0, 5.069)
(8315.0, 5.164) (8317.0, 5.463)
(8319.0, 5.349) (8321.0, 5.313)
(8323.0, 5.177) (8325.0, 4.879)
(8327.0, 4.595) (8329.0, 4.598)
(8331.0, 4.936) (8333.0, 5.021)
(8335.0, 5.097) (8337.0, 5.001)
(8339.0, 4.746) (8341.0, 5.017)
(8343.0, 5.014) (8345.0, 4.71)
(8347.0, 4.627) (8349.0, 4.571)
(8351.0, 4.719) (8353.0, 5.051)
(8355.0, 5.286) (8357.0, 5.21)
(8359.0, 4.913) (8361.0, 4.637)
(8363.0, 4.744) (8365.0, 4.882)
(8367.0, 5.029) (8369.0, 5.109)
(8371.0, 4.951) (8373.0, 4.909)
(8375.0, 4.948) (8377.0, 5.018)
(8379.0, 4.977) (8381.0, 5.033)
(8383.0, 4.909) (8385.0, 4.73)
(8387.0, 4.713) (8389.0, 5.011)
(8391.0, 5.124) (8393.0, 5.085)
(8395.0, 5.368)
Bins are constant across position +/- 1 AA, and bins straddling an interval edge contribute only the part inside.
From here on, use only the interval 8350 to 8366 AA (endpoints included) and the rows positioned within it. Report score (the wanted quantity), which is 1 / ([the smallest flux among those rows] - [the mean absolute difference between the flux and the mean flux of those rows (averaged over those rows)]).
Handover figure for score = 0.225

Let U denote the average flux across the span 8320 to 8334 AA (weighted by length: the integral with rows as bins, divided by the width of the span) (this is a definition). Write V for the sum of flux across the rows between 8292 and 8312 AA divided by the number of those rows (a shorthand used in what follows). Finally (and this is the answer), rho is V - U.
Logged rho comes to -0.1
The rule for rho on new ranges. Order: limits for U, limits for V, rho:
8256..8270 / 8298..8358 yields -0.4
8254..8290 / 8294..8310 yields -0.5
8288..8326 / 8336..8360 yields -0.1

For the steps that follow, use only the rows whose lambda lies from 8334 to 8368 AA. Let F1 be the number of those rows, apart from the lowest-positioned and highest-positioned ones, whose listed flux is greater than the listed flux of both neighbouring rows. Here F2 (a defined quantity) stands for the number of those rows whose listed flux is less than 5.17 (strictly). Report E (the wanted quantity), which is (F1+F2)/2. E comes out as 8.50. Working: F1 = 2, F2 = 15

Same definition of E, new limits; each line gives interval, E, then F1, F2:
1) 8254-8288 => 4.00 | 3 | 5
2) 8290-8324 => 8.00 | 3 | 13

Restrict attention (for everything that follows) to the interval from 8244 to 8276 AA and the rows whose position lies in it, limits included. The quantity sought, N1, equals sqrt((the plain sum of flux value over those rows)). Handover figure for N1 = 9.25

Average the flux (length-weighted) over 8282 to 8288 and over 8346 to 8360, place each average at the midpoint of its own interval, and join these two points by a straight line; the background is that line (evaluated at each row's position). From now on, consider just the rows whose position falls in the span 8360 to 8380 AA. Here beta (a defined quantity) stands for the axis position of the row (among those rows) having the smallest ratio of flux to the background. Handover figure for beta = 8361.0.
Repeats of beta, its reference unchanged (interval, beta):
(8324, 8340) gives 8327.0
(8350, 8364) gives 8361.0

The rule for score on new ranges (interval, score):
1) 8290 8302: 0.244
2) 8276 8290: 0.226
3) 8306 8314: 0.219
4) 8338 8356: 0.229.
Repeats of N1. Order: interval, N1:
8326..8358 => 8.84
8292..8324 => 8.96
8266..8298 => 9.12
